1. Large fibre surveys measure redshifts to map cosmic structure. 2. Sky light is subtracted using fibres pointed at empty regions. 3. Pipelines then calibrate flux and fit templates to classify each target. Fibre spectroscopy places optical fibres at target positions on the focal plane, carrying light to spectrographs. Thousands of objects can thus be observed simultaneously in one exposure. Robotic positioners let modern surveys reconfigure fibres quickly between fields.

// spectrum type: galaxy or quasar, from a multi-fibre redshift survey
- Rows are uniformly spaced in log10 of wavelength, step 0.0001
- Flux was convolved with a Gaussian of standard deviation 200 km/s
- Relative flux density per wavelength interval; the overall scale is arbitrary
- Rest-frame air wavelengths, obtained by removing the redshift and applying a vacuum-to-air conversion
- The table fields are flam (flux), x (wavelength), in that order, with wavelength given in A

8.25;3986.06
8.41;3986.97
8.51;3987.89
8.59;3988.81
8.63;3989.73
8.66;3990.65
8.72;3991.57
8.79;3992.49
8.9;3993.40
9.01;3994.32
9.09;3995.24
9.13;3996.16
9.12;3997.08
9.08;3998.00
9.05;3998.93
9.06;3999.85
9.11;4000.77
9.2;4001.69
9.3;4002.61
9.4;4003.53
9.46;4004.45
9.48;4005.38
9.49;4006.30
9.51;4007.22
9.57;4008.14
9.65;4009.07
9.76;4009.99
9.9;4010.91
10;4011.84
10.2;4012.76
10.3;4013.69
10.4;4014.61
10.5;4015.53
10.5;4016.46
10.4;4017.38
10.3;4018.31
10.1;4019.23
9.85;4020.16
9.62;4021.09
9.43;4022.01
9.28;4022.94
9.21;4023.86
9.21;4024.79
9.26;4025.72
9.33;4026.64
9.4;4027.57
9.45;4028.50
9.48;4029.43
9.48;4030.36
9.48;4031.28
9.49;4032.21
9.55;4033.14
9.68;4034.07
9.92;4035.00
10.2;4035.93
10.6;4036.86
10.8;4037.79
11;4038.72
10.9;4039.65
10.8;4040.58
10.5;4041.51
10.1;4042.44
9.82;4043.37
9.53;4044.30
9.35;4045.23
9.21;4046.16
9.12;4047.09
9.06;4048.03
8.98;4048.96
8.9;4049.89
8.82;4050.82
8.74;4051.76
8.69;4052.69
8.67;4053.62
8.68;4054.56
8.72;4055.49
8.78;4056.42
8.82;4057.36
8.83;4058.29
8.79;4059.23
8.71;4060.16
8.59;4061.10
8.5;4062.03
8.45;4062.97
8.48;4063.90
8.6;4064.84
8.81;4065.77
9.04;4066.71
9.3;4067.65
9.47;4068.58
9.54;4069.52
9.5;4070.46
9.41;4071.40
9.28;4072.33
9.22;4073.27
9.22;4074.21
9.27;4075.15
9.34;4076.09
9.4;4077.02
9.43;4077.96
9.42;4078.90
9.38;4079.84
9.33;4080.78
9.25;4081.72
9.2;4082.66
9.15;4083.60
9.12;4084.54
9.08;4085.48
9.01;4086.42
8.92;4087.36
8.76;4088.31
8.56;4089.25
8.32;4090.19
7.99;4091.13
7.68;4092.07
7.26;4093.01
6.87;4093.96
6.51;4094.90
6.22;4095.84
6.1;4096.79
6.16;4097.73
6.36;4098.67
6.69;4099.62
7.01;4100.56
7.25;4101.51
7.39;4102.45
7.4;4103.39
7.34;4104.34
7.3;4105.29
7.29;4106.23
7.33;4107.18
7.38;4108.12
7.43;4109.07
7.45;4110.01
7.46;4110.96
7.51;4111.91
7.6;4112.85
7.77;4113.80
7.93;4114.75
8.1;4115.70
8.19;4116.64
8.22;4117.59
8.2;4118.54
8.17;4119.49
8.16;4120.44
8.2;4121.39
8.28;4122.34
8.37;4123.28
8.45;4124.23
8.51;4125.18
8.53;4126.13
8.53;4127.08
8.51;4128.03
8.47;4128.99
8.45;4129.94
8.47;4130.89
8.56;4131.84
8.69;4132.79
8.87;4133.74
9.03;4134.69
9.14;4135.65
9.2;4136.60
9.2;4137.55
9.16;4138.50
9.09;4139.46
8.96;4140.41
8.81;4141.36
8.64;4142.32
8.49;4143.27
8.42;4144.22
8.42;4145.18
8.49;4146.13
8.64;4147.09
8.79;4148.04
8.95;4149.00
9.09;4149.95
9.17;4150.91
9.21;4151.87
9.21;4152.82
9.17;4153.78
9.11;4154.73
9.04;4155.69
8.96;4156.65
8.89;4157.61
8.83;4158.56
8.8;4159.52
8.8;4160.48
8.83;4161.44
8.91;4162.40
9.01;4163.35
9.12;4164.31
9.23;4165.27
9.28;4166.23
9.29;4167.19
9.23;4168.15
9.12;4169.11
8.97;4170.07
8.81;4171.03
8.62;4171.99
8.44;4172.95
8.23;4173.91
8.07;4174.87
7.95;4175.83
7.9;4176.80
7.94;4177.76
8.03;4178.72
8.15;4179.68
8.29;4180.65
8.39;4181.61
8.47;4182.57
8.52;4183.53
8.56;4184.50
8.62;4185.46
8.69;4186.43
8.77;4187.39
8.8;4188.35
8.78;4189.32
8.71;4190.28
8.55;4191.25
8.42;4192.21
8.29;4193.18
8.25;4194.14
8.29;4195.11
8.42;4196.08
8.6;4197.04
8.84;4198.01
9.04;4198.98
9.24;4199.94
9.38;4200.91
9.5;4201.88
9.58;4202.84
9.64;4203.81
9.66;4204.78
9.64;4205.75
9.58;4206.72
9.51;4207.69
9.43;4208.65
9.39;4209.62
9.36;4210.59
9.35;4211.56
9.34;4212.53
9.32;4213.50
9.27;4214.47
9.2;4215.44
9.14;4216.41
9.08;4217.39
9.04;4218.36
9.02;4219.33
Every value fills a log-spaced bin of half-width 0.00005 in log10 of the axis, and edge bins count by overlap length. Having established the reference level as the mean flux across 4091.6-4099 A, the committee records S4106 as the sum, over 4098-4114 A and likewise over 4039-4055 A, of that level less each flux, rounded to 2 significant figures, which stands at -58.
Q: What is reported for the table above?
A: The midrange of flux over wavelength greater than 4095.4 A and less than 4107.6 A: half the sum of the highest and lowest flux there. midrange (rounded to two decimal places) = 6.75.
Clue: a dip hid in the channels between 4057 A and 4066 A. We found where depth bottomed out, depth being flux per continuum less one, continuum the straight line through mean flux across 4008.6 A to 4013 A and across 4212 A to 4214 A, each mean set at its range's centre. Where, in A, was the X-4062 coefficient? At 4062.97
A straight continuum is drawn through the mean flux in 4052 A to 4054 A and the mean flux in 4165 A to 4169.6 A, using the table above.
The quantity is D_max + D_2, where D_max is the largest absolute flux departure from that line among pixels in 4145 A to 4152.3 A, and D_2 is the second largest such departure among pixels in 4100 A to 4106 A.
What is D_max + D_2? 2.4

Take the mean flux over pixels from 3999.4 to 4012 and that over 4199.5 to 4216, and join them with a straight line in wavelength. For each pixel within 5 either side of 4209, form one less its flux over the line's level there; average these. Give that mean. 0.00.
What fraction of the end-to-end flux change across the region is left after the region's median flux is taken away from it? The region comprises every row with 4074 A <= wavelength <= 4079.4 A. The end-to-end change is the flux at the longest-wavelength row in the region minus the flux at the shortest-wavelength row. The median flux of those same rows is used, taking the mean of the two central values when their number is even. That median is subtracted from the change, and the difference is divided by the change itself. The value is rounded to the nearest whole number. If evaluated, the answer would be -46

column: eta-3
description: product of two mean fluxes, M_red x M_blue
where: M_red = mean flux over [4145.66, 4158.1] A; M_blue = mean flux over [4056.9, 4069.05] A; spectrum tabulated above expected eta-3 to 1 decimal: 79.0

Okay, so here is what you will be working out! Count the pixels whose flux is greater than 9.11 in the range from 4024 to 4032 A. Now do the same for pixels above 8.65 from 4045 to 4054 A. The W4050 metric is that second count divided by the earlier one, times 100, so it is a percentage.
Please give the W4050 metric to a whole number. 125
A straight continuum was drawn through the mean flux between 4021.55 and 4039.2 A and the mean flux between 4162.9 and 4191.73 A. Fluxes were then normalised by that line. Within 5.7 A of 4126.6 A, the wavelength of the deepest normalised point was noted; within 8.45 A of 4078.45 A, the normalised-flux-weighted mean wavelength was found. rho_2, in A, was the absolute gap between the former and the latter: 43.0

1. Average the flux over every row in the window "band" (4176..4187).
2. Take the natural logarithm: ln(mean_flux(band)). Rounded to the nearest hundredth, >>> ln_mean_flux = 2.12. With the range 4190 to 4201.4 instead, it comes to 2.16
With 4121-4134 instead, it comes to 2.14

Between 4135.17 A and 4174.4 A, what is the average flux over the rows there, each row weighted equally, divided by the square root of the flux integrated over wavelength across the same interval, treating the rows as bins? 0.48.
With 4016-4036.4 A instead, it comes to 0.69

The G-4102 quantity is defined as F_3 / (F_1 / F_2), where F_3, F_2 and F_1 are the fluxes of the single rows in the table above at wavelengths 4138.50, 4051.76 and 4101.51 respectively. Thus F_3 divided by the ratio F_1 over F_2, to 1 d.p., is 11.0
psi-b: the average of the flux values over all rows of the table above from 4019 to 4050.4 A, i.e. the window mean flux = 9.7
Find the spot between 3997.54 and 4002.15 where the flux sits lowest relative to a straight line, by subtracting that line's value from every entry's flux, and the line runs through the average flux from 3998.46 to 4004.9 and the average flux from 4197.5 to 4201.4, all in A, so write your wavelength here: 3998.93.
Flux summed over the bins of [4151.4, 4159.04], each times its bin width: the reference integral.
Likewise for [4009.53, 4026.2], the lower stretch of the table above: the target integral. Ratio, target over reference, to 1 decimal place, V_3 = 2.4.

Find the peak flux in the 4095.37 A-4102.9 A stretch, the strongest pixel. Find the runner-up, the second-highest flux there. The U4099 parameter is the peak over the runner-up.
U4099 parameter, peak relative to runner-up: 1.02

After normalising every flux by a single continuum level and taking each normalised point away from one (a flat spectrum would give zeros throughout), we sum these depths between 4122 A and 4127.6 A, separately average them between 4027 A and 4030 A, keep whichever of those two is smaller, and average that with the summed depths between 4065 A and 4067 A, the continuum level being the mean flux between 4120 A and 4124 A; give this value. -0.15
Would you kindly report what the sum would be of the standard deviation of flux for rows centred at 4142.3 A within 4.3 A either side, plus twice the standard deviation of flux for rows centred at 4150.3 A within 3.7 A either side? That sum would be 0.7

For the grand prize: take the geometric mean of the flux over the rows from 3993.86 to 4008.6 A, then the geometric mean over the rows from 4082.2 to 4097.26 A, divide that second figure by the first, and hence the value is 0.86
